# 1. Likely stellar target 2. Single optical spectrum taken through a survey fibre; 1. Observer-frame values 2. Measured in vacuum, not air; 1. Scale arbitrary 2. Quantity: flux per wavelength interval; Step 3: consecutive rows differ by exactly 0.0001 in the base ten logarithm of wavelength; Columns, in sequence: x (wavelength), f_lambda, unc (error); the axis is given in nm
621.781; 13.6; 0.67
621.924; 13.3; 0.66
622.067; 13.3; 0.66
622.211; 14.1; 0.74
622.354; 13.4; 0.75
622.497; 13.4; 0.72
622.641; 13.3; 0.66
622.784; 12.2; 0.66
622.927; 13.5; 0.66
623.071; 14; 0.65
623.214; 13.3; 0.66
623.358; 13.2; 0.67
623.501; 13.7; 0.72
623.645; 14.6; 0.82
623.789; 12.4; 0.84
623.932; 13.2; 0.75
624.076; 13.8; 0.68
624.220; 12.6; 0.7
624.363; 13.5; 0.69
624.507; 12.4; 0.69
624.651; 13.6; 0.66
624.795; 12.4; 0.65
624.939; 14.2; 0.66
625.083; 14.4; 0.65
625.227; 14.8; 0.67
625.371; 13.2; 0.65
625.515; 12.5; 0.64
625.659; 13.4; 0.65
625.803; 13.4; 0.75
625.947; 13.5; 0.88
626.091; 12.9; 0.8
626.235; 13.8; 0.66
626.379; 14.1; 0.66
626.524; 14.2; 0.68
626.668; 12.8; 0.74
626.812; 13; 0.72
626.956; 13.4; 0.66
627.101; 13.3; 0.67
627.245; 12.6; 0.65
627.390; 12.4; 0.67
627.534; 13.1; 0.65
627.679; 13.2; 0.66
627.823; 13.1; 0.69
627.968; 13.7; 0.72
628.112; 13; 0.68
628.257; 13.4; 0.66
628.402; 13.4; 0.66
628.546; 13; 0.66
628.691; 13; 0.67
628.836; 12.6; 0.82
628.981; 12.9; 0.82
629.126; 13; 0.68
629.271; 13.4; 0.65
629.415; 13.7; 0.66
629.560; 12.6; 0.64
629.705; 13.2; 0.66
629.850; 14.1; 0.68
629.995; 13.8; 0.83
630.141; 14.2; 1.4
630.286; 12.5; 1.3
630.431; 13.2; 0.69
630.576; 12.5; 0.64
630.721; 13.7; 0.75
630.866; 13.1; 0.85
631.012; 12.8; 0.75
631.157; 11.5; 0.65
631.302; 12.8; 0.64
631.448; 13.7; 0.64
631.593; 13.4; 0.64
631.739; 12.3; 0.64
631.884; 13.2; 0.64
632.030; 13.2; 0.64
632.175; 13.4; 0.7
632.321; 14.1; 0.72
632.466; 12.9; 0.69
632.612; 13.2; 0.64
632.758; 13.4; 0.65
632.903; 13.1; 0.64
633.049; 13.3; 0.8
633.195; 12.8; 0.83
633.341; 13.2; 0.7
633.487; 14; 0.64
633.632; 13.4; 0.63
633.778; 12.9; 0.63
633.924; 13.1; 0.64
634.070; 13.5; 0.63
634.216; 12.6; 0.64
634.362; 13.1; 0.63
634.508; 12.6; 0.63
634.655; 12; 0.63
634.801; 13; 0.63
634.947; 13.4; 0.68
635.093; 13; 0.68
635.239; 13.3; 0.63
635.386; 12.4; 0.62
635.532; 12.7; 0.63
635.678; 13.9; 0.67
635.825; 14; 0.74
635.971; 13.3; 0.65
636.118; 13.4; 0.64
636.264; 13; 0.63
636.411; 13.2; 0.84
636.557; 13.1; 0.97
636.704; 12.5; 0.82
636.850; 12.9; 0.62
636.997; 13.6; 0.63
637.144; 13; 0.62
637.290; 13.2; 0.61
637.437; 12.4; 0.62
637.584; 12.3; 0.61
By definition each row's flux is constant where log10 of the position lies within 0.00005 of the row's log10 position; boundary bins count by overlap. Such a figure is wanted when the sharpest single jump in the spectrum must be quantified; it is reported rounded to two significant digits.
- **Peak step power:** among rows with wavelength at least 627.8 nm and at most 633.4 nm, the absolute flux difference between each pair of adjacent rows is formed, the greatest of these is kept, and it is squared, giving 2.9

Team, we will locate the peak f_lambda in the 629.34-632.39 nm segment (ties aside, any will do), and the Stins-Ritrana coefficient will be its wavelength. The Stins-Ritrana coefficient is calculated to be 630.141 nm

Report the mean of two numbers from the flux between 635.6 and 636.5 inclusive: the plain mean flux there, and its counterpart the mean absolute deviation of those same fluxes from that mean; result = 6.89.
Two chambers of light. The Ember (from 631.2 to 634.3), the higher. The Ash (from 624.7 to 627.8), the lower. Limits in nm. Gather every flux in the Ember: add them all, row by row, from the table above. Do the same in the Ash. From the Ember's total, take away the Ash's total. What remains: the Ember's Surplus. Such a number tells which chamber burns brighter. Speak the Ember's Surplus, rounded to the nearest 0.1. -3.1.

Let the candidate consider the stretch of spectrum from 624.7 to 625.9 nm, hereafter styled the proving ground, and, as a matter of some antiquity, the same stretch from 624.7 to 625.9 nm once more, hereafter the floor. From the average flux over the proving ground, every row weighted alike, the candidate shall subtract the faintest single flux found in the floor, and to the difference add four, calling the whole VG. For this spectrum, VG 5.14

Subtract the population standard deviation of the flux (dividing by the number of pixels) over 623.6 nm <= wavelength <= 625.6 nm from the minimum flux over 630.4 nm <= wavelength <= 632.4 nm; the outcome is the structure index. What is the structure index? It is 10.7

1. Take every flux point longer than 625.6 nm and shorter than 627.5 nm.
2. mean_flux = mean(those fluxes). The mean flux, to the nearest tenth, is 13.3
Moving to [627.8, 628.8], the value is 13.2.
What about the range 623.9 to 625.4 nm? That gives 13.5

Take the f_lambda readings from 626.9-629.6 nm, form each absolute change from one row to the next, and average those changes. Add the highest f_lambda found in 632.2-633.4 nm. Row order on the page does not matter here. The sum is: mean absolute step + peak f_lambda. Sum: 14.5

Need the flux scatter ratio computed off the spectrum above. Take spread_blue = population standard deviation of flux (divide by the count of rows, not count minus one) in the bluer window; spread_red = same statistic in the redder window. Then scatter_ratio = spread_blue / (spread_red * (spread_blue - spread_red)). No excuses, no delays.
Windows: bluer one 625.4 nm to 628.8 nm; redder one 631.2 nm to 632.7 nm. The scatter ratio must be -47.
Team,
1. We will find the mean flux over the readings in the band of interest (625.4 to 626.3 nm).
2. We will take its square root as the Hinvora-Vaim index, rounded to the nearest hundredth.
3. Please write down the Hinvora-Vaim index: 3.64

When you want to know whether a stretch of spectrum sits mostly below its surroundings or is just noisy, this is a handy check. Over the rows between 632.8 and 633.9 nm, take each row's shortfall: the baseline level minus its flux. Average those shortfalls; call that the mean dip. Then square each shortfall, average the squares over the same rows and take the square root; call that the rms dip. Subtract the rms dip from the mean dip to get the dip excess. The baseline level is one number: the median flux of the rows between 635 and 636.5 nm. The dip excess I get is -0.36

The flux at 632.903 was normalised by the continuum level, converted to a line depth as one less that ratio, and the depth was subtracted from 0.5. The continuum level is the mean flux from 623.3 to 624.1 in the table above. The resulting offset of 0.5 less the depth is 0.472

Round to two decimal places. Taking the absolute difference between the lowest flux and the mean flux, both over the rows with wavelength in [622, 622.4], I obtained 0.30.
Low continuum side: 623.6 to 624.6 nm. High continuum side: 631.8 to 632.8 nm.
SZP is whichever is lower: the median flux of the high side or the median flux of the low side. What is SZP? 13.2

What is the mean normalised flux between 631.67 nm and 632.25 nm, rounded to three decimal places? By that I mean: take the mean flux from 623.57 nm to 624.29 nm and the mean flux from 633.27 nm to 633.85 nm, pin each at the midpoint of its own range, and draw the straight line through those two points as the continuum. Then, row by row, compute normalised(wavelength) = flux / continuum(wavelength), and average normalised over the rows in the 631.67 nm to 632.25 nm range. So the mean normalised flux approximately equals 0.974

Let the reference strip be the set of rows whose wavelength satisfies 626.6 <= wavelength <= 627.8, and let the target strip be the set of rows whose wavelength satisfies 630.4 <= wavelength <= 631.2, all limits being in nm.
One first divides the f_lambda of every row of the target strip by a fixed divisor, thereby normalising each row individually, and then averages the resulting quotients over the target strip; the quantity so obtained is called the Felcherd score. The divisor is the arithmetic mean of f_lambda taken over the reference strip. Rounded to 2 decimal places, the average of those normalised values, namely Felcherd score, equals 0.99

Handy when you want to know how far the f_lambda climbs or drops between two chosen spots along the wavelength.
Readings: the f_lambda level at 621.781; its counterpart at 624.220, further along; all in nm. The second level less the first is -1.0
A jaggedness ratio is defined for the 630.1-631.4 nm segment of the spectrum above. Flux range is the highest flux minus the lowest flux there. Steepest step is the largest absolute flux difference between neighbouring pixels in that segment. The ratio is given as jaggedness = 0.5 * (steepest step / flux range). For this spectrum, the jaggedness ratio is 0.31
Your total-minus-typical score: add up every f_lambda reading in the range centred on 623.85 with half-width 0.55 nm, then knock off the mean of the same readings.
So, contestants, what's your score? 94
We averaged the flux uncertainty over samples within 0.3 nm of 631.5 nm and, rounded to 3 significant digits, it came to 0.640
